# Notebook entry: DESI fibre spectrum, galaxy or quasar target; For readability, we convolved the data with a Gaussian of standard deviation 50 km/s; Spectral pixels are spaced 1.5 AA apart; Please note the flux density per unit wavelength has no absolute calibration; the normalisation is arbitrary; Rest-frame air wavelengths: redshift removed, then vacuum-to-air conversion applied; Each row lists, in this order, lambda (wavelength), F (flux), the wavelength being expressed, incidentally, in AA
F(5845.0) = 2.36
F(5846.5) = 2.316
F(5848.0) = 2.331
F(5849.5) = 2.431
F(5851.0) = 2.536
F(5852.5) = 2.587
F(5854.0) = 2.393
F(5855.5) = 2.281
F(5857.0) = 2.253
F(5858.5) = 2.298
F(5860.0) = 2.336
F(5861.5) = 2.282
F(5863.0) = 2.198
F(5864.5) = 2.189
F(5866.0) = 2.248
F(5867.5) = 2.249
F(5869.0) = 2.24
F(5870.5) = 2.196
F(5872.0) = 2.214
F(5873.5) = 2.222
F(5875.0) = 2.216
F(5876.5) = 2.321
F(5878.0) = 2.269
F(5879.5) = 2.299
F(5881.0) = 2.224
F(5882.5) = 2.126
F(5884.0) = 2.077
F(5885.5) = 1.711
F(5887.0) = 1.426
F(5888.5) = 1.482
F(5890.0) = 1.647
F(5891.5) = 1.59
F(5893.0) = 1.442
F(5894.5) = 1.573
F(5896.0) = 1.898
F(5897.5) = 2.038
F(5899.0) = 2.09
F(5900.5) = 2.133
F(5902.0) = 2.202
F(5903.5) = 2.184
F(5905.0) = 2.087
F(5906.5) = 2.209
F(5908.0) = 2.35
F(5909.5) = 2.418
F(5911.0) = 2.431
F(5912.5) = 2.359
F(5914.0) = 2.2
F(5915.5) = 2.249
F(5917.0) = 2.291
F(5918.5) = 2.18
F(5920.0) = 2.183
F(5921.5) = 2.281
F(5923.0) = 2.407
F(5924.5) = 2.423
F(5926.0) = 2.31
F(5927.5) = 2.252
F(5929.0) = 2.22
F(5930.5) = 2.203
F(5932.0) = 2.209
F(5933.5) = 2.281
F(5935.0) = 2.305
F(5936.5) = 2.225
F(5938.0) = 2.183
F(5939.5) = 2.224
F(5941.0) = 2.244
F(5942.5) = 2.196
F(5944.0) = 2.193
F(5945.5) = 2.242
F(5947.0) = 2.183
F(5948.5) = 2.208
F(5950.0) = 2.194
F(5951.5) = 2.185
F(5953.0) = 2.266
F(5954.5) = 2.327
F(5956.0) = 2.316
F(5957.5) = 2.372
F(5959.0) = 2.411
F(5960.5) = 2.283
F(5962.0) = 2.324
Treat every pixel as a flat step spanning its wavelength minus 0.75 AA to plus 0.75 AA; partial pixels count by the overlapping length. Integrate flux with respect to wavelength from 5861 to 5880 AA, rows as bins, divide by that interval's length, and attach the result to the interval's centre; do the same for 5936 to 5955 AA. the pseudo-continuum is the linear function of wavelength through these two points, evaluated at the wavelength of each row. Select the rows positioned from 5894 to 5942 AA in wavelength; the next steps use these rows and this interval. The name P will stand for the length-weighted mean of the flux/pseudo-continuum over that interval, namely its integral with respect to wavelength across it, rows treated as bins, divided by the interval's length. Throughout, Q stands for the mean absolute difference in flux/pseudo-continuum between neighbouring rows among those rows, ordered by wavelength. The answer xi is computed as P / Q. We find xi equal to 30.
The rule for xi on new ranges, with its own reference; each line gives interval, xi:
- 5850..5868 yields 38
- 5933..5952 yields 64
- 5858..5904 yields 24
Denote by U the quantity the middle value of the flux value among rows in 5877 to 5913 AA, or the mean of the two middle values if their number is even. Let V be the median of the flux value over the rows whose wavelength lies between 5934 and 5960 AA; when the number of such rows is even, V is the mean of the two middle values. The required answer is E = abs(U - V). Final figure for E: 0.12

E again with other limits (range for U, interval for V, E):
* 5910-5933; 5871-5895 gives 0.15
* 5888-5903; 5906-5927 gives 0.53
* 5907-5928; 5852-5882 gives 0.05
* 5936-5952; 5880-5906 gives 0.16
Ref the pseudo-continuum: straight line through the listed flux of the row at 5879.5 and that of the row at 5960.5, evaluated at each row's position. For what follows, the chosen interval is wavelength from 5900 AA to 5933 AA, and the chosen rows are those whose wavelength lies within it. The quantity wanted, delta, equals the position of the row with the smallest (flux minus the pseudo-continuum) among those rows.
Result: 5905.0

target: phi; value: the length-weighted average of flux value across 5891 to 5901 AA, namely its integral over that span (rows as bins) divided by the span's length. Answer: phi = 1.82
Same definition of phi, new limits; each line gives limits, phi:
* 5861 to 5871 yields 2.23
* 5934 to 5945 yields 2.23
